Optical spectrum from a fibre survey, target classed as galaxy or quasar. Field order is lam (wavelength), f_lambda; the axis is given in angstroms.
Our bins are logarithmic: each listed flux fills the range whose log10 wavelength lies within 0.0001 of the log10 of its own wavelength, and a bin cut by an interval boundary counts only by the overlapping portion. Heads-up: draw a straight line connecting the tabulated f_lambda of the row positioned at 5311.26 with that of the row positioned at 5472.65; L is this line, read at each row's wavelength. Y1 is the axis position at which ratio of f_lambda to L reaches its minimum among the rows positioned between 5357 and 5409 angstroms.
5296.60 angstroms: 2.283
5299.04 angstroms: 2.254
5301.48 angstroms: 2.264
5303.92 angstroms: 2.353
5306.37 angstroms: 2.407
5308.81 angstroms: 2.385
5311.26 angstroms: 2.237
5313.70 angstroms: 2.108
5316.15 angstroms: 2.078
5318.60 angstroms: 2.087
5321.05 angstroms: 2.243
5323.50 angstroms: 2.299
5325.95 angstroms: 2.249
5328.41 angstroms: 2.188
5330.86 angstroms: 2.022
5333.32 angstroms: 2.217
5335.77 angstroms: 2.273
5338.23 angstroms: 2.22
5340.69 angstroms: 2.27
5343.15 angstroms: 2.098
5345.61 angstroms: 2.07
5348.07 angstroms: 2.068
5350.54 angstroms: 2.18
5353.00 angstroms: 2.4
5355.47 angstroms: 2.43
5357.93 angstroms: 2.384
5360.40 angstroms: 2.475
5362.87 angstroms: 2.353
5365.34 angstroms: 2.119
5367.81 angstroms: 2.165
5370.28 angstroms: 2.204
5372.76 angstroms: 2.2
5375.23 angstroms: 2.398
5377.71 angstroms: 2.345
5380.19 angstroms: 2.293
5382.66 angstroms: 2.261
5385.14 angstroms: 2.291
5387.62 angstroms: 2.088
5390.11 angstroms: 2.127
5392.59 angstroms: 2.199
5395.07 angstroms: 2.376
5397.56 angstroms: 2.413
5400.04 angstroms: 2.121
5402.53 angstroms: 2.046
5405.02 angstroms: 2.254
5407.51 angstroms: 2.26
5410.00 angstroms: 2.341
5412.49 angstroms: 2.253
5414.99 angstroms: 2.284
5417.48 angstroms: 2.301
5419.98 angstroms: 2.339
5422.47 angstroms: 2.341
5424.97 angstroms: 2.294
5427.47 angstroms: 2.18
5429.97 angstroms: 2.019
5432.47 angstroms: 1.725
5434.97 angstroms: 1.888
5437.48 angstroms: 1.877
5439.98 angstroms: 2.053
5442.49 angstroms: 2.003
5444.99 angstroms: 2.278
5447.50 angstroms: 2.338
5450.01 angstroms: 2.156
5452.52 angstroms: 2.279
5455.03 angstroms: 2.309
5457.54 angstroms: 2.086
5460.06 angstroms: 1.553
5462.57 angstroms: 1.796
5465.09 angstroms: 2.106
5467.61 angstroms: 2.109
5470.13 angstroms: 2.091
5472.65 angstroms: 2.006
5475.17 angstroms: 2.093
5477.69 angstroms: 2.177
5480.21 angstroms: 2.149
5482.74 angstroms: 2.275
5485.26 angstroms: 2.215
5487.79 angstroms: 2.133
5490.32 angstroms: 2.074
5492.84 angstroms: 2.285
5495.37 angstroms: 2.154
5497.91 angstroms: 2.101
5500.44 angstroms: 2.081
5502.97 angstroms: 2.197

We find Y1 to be 5402.53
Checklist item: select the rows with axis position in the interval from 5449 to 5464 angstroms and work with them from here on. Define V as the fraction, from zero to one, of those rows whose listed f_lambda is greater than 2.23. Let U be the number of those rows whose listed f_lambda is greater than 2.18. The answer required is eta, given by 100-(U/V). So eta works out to 94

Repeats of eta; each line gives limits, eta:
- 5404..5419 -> 94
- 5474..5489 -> 88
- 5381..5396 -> 92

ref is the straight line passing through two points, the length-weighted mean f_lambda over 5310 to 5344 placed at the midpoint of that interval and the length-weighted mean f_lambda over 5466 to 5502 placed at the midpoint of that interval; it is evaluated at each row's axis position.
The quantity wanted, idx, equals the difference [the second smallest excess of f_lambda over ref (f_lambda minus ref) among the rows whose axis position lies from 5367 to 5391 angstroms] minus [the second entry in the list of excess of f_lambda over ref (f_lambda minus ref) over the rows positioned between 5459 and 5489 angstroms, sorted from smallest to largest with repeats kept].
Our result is 0.3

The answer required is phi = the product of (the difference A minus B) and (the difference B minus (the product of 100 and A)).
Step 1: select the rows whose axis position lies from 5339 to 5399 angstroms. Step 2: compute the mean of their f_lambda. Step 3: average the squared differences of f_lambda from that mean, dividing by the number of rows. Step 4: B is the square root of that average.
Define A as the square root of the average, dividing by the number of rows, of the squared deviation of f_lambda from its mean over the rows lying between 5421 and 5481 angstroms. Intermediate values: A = 0.20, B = 0.125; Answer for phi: -1.38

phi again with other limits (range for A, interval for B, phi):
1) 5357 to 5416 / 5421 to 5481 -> 0.93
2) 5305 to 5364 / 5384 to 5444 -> 0.56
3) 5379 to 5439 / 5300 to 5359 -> -0.85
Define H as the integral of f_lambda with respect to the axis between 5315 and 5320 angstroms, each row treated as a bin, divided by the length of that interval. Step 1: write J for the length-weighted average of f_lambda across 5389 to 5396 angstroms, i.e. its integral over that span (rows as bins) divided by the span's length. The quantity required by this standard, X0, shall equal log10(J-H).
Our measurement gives -0.8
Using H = 2.09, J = 2.23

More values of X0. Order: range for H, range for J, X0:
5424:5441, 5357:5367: -0.5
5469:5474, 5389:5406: -0.8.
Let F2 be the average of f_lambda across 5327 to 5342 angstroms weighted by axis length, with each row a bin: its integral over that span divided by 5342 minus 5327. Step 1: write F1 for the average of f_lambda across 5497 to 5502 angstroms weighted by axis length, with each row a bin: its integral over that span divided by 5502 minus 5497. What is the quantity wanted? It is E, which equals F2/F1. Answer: 1.05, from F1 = 2.10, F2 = 2.20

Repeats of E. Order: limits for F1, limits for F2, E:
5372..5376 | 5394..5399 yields 1.04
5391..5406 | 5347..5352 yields 0.96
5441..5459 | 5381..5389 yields 1.01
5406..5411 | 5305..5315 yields 0.99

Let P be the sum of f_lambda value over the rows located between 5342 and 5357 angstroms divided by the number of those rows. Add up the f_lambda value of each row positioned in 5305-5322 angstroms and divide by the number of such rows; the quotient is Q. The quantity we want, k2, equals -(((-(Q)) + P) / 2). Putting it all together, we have 0.01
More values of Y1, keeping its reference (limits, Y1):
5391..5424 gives 5402.53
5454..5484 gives 5460.06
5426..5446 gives 5432.47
